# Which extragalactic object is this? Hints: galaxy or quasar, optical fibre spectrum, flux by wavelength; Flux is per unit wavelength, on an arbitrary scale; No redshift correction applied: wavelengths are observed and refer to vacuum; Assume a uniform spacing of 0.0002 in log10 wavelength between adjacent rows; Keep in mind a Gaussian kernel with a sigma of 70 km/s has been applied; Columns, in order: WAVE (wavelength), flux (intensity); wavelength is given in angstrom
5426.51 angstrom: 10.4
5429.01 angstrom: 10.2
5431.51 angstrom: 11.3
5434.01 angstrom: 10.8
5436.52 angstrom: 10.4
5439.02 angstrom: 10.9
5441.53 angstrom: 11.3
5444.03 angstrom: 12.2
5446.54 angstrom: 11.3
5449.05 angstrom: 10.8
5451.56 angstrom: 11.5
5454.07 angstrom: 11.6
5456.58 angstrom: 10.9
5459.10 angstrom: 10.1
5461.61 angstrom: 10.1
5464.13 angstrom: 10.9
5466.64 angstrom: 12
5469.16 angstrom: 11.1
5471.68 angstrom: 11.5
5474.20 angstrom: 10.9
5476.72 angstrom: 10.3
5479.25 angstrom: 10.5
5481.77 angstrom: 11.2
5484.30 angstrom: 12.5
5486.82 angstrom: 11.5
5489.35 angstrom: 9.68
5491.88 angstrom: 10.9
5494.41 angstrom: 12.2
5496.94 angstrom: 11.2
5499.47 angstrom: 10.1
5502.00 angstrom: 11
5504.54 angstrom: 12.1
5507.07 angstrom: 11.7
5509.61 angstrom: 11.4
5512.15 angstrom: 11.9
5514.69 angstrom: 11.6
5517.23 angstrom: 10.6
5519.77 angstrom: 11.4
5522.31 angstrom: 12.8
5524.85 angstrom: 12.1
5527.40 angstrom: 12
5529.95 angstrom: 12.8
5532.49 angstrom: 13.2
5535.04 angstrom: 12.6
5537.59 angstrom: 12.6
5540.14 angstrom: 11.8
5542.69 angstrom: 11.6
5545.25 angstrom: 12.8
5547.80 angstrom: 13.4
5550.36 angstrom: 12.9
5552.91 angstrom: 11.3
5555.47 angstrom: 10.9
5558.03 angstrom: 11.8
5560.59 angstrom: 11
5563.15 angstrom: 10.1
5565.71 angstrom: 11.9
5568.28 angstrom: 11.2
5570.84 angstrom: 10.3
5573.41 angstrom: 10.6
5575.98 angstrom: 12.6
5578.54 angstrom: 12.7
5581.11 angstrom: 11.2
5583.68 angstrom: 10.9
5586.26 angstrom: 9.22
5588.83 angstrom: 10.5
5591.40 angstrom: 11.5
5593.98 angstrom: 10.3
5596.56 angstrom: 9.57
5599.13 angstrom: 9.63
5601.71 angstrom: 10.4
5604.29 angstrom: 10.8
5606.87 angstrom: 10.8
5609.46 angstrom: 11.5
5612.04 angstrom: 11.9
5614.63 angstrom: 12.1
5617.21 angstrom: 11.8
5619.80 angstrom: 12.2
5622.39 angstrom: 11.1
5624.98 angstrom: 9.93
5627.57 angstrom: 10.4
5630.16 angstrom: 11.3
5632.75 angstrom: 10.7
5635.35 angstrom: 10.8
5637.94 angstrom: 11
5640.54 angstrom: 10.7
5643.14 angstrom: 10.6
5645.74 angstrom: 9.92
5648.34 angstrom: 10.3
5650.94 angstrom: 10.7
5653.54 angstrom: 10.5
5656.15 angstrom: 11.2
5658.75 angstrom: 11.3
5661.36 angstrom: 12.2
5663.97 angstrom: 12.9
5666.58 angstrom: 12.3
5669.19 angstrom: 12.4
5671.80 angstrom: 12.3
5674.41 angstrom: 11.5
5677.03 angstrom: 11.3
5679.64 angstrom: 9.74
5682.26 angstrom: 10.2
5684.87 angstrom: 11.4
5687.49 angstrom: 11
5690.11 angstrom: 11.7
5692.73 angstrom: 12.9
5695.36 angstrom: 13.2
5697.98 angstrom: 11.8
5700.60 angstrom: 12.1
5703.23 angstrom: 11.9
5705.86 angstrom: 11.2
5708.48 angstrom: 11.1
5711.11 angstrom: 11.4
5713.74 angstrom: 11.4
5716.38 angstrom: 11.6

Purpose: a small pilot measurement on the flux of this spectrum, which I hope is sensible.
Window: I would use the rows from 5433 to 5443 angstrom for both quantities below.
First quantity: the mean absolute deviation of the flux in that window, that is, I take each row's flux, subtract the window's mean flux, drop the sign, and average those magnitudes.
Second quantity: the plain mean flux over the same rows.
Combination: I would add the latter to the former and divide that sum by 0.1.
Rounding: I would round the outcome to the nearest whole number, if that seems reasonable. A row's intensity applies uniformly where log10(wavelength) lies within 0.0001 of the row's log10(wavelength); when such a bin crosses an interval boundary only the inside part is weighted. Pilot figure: 111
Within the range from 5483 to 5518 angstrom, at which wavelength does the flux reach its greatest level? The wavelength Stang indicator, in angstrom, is 5484.30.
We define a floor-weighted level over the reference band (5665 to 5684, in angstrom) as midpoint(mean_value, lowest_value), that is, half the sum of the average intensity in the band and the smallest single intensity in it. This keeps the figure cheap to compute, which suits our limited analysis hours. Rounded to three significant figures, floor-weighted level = 10.6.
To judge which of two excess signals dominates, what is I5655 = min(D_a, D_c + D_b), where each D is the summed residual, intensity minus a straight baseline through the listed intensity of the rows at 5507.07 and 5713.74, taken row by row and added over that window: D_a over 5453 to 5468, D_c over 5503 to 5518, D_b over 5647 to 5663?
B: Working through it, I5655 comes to -5.0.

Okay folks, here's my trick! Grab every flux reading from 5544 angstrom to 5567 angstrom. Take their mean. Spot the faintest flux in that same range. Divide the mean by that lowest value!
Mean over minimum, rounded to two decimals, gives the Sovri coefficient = 1.17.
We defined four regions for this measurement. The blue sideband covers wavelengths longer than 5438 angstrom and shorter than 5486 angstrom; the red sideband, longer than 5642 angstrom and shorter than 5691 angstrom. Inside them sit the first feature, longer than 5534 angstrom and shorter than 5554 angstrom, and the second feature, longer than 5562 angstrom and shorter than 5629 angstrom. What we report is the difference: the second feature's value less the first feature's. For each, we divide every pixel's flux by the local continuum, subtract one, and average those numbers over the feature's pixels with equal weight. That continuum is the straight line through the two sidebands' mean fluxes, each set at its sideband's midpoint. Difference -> -0.13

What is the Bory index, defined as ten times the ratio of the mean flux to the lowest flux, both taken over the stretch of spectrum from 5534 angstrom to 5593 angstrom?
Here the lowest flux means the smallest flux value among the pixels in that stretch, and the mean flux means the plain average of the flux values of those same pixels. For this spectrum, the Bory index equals 12.5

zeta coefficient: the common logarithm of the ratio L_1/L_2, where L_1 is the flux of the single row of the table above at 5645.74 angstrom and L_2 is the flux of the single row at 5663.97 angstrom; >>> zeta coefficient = -0.11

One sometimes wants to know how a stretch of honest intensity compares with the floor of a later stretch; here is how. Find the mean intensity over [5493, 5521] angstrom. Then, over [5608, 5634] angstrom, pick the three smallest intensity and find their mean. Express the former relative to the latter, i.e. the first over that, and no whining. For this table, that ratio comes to 1.10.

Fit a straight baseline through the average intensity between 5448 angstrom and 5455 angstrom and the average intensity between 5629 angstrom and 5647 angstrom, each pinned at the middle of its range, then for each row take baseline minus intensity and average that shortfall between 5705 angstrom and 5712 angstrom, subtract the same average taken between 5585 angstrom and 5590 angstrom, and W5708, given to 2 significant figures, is -1.8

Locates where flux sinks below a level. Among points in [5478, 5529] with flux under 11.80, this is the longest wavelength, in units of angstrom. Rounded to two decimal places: 5519.77 angstrom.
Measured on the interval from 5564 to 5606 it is 5604.29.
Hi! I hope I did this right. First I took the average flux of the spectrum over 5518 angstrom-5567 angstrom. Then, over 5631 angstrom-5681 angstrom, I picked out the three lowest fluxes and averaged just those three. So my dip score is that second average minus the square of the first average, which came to -135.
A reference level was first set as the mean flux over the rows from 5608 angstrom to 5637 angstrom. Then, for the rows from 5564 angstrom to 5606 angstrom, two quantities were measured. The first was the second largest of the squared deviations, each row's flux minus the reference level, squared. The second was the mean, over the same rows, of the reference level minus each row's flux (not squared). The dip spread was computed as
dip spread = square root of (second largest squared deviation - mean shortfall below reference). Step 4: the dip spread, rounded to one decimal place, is 1.5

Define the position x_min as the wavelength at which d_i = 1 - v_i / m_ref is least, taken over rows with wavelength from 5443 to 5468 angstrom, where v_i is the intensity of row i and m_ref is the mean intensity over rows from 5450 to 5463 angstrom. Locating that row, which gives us 5444.03 angstrom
